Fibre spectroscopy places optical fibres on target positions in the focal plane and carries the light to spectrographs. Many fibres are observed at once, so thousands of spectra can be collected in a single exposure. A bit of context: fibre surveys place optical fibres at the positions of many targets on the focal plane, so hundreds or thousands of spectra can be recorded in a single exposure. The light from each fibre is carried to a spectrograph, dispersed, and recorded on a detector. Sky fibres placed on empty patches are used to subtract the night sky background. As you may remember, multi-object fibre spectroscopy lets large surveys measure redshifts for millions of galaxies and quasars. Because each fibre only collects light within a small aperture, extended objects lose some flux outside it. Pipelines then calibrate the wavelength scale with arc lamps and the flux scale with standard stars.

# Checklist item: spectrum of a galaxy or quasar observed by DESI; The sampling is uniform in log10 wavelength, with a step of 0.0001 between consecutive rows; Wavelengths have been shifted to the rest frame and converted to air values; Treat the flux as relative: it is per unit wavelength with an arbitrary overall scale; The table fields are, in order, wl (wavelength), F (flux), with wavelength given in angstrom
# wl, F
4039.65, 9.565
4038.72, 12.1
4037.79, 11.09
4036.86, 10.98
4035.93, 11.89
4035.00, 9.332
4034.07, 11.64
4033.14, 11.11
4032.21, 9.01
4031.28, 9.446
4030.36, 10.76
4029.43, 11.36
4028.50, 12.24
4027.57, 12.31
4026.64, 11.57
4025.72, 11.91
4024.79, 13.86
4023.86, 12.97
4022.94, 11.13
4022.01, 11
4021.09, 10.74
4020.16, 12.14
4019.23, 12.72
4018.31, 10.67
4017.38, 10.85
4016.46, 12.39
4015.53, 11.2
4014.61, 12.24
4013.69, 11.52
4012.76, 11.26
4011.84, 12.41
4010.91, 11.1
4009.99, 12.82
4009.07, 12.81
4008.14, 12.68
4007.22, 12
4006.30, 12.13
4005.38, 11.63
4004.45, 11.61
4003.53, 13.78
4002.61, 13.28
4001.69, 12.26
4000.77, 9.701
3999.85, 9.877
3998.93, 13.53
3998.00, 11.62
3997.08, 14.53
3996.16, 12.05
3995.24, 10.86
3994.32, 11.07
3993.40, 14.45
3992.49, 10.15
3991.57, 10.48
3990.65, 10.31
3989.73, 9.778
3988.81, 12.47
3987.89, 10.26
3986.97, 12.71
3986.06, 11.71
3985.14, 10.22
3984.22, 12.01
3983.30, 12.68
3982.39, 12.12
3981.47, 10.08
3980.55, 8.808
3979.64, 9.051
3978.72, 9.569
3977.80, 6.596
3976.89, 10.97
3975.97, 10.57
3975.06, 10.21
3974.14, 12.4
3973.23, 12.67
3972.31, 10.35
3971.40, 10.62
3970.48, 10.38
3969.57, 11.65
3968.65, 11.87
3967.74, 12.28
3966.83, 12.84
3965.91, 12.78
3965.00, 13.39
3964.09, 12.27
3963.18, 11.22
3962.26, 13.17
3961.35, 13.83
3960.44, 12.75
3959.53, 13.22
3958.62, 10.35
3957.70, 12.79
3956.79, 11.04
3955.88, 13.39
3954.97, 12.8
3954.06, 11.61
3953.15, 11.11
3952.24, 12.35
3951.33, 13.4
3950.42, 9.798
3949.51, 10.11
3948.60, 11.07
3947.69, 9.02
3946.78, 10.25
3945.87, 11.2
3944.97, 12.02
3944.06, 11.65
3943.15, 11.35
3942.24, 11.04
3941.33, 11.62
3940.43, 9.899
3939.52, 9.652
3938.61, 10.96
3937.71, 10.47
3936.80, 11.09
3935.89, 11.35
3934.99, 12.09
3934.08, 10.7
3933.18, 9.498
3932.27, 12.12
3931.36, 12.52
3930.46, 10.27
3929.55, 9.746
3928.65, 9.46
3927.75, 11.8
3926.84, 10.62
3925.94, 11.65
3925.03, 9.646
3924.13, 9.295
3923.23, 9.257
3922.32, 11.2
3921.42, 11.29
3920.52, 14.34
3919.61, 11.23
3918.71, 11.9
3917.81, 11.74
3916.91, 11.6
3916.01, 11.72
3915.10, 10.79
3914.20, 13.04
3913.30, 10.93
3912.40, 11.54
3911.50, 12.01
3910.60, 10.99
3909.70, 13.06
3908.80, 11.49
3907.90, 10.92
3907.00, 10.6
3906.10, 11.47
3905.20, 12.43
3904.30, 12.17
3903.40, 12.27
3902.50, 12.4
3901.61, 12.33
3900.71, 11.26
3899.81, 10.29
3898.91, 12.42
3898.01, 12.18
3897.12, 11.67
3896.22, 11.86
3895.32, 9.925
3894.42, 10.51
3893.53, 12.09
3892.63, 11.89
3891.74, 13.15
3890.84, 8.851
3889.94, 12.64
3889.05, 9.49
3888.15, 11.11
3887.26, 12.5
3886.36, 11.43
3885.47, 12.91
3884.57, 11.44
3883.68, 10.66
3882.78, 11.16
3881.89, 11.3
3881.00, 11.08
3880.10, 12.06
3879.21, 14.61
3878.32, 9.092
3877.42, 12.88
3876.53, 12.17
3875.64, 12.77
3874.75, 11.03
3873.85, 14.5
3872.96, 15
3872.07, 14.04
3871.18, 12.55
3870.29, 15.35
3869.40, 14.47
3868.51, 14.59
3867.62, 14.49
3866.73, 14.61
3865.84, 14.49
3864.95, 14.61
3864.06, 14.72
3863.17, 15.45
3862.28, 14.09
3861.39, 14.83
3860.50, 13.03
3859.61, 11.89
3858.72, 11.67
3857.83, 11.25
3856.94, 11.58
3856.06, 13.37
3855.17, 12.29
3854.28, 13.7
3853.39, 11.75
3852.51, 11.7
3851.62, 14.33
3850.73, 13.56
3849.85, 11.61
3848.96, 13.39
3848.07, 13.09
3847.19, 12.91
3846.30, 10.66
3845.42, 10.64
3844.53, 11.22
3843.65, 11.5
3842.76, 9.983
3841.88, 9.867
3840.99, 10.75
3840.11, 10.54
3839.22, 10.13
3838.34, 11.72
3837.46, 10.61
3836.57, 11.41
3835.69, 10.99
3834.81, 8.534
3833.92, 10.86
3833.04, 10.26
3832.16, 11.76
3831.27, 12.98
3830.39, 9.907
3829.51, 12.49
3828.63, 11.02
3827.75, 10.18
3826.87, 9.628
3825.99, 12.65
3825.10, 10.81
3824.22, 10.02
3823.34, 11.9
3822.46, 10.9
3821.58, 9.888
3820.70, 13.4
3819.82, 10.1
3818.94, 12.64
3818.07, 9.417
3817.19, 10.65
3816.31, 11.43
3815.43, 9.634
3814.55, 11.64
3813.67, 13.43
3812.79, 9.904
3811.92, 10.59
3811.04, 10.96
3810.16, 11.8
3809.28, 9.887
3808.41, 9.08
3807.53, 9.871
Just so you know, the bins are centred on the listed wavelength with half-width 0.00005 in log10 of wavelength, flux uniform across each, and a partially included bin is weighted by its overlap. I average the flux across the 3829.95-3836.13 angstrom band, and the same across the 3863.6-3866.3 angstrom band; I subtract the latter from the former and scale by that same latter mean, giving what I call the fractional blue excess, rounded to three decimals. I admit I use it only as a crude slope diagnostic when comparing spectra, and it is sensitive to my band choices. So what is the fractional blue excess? -0.264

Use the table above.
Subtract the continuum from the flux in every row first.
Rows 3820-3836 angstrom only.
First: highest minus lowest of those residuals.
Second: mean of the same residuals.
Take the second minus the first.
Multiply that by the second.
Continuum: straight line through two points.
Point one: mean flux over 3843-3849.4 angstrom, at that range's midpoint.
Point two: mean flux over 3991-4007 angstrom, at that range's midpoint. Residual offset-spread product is 5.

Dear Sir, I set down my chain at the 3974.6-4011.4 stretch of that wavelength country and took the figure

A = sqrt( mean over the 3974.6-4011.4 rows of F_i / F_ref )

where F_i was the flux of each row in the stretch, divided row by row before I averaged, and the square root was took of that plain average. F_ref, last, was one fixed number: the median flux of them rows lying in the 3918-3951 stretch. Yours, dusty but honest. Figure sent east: 1.01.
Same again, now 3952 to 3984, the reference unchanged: 1.02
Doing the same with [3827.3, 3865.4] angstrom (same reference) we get 1.04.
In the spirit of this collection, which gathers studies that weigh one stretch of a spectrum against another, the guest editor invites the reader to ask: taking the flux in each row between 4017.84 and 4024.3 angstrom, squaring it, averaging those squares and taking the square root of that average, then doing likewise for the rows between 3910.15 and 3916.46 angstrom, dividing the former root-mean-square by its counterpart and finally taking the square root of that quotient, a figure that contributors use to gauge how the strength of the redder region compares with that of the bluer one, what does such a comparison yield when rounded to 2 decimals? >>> 1.00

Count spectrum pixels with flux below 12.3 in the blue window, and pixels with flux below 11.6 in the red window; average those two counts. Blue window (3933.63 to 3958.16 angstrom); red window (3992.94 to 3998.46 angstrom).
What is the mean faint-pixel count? 12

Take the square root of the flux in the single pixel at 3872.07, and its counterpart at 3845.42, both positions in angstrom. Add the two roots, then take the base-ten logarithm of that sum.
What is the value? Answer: 0.846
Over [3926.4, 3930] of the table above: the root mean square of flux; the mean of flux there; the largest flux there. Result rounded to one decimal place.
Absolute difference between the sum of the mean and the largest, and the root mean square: 11.8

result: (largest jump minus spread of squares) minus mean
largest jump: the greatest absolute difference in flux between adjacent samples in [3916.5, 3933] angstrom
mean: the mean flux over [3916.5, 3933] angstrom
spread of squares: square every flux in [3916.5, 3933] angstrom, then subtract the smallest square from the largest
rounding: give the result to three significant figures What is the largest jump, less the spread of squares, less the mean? -128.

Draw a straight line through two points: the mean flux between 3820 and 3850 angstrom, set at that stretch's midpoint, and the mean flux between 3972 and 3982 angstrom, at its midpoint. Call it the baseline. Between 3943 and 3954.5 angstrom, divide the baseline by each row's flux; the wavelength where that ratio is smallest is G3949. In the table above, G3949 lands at 3951.33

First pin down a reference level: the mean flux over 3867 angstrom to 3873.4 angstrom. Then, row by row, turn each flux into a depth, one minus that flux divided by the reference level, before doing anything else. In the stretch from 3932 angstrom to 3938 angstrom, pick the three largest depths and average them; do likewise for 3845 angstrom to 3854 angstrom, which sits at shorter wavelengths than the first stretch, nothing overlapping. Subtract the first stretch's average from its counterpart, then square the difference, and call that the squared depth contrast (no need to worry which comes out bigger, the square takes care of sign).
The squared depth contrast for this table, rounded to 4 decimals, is 0.0027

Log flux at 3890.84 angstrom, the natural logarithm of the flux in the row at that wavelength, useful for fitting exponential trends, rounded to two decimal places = 2.18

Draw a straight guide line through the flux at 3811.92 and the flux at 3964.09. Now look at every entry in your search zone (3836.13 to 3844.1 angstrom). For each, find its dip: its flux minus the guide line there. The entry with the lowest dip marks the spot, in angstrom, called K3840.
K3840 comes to 3841.88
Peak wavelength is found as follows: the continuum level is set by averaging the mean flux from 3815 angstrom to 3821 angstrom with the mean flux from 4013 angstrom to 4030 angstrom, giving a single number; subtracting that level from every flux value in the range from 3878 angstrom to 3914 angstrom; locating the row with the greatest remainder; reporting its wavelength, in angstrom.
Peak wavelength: 3879.21 angstrom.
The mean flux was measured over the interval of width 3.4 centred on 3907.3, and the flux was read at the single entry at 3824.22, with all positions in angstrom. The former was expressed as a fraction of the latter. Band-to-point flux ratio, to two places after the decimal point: 1.11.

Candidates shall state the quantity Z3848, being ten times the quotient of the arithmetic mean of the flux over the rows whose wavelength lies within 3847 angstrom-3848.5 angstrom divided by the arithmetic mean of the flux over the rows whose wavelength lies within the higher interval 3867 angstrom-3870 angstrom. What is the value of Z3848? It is 9.0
